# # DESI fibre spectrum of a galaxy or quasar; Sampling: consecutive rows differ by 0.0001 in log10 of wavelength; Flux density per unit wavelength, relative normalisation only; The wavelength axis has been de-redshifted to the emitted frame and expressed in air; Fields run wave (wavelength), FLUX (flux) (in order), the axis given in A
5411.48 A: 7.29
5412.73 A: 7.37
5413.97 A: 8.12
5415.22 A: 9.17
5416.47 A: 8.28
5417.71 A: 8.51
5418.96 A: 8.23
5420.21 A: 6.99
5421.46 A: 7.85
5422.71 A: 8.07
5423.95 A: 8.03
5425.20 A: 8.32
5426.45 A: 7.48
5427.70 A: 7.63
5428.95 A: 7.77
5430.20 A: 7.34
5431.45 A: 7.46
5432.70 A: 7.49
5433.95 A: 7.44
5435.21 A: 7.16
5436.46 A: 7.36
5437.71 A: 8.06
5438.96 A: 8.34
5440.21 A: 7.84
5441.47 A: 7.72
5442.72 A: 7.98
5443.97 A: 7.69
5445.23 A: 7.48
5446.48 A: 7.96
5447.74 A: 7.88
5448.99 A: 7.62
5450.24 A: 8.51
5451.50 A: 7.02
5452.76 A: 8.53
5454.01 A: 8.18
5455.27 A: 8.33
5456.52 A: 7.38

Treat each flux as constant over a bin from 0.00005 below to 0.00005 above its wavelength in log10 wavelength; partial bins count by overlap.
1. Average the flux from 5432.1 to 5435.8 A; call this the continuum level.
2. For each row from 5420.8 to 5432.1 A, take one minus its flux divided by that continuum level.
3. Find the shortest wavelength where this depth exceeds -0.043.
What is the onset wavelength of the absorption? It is 5426.45 A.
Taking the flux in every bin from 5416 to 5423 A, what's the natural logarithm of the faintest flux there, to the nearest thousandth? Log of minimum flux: 1.944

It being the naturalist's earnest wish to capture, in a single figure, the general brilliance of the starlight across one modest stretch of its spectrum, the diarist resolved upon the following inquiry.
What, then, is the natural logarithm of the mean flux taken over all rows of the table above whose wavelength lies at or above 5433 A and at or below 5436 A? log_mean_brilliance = 1.99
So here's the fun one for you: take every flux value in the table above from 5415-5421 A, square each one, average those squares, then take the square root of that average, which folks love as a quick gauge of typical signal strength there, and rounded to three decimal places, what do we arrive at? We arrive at 8.266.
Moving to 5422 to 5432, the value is 7.769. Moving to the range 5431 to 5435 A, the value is 7.463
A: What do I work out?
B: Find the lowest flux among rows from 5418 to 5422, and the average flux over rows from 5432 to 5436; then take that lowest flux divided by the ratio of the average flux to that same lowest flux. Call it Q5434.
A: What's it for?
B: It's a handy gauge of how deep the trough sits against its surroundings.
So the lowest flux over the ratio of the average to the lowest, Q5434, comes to 6.6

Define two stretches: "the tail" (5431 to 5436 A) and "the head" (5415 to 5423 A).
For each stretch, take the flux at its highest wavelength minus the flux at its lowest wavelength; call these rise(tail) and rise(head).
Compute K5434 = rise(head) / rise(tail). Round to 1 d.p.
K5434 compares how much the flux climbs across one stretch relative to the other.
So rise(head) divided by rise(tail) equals 3.7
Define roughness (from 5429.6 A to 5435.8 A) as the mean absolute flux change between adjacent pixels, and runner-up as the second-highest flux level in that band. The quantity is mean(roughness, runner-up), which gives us 3.8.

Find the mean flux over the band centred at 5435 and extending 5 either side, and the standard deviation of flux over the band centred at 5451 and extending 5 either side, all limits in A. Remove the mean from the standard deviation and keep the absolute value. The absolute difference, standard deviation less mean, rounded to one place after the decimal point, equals 7.1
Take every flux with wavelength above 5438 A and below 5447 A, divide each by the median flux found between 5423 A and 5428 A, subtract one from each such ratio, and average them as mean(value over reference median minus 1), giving 0.004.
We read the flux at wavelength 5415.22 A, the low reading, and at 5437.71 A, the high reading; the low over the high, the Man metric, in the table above 1.14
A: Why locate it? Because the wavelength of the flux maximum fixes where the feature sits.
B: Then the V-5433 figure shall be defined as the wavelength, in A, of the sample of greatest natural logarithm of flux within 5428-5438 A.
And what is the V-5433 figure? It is 5437.71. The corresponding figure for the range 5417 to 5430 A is 5417.71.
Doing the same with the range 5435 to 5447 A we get 5438.96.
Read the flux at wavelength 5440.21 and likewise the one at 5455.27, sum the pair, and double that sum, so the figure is 32.3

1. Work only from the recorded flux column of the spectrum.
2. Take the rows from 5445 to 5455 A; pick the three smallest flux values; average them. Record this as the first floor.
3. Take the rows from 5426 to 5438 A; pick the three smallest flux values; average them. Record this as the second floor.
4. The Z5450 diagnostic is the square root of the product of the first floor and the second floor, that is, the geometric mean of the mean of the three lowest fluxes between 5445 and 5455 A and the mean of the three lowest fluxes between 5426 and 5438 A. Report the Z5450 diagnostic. 7.33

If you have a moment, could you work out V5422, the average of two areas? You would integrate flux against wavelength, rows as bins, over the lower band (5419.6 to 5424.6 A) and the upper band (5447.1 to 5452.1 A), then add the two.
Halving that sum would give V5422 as 38.8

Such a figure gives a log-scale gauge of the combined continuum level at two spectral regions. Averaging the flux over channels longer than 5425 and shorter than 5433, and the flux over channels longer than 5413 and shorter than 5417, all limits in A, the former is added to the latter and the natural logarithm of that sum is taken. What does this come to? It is 2.78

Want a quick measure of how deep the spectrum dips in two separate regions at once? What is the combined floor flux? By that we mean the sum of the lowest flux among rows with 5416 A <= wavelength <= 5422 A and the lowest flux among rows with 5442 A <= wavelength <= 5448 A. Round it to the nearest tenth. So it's 14.5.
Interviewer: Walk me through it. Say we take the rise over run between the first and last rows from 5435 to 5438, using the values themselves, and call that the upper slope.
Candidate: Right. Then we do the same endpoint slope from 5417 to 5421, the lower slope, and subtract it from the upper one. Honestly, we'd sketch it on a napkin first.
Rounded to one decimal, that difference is 1.0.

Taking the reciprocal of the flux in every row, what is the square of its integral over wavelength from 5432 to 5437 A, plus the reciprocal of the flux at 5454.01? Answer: 0.58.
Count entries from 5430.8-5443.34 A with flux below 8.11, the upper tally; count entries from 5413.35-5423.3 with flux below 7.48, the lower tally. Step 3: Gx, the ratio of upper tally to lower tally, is 9.0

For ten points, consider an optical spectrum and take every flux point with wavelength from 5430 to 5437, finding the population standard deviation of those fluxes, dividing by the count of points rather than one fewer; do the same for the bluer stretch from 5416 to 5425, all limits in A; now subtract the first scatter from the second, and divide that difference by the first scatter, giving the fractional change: 3.1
